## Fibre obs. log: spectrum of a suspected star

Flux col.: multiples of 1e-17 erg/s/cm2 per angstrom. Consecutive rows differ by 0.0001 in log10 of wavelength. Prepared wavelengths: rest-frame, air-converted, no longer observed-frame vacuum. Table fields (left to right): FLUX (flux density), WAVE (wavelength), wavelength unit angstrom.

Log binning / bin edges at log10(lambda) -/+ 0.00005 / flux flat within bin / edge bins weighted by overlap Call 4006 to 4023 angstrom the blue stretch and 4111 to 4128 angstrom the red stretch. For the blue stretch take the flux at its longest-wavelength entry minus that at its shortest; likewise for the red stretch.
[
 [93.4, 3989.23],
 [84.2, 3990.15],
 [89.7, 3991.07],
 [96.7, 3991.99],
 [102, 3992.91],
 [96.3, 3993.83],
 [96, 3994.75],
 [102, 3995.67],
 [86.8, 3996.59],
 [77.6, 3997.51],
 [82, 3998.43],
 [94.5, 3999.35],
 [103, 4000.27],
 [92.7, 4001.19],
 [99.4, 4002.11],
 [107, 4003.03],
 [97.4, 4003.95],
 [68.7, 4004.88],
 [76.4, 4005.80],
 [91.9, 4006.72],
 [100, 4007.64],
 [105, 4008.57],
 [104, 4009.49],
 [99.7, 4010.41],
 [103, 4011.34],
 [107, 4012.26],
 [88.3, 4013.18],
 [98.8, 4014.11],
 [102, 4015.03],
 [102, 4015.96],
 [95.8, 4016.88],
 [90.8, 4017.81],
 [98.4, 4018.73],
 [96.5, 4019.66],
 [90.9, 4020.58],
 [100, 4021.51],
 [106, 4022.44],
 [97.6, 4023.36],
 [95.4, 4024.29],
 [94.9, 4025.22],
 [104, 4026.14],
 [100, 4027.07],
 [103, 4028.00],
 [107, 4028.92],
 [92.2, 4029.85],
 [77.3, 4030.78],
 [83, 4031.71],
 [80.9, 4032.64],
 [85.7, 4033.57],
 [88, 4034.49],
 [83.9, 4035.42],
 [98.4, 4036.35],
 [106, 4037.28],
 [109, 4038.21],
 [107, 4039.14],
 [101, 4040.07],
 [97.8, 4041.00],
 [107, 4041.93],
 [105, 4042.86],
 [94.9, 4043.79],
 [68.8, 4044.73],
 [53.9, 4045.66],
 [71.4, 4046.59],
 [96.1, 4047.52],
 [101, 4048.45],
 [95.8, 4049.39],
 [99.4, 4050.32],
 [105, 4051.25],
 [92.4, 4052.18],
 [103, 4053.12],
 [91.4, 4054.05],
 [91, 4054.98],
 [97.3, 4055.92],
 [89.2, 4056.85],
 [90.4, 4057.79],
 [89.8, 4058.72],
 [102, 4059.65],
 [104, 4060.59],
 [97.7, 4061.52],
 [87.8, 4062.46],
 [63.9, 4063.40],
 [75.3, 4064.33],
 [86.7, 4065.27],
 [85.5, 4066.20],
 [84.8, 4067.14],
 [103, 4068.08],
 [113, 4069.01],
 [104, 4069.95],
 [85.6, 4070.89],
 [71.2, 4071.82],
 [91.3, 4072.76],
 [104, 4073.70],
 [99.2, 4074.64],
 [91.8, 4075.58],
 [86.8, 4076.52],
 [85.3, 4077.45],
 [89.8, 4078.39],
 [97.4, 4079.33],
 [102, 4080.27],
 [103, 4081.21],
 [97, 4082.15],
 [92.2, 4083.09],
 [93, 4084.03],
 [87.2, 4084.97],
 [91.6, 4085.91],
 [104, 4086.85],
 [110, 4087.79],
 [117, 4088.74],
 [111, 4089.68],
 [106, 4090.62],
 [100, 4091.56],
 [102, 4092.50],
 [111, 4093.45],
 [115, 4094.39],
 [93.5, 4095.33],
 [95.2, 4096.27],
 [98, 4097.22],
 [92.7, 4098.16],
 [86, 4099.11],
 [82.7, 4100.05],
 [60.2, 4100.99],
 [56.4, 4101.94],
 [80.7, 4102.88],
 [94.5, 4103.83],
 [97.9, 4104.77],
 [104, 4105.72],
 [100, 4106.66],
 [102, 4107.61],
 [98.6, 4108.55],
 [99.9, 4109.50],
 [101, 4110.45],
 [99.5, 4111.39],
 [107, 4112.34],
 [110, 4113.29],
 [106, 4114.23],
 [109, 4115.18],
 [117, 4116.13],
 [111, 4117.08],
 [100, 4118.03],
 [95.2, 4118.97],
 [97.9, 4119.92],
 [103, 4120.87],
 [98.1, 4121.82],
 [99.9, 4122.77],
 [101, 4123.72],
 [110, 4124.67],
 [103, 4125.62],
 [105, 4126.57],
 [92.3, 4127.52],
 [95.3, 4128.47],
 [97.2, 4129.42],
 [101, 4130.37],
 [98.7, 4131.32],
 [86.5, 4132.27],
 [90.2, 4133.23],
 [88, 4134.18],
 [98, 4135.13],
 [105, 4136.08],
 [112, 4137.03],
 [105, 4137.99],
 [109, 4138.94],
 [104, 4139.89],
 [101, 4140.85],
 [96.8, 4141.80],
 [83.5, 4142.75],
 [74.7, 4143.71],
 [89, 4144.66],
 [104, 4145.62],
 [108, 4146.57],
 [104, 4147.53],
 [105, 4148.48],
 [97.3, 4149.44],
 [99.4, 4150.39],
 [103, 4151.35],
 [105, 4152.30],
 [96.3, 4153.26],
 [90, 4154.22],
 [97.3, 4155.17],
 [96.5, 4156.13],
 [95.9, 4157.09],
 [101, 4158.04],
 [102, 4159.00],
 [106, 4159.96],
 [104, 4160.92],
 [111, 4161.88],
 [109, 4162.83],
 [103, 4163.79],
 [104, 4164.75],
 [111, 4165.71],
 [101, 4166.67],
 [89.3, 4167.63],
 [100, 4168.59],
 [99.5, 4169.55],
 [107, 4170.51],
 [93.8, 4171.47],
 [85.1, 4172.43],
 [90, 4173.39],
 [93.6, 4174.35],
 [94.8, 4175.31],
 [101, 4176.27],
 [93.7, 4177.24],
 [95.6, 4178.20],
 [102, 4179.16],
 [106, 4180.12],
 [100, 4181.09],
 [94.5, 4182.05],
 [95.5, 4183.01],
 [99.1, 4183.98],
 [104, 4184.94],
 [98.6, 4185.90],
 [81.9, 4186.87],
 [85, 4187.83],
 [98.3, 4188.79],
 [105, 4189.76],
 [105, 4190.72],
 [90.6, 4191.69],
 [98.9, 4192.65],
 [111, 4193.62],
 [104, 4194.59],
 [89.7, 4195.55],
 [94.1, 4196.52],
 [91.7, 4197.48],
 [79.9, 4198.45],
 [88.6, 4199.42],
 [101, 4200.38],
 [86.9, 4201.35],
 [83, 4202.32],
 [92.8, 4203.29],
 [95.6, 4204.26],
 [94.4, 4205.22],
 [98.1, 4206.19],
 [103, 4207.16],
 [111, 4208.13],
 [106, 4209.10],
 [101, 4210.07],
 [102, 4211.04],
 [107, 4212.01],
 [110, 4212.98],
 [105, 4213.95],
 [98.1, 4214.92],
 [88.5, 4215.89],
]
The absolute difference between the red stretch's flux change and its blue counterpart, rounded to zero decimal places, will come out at 21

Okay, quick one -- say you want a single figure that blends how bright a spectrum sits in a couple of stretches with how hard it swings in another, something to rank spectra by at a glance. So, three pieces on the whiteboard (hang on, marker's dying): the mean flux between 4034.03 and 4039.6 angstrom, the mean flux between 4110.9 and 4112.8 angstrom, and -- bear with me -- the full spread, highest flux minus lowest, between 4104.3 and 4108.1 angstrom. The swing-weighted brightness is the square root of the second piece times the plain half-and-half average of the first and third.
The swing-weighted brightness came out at 73.6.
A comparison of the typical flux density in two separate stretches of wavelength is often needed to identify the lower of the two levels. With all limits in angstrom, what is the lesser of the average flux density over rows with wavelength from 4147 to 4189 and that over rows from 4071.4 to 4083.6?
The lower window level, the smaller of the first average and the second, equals 93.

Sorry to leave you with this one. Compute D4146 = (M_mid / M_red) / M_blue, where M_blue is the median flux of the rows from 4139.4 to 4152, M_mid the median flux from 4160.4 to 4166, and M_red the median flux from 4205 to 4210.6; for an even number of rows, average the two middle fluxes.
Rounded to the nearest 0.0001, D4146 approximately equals 0.0103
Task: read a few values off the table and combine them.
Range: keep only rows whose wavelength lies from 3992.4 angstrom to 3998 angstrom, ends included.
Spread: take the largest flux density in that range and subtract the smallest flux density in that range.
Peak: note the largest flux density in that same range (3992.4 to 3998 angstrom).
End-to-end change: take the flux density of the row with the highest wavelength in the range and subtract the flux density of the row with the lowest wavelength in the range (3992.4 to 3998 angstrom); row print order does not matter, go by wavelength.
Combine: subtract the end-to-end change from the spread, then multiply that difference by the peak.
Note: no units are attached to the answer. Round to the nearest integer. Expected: 4978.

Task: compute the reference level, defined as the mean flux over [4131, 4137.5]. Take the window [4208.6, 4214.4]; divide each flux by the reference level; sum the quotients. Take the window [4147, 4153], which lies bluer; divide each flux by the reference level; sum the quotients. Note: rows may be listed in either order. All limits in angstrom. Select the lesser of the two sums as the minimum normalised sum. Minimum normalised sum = 6.33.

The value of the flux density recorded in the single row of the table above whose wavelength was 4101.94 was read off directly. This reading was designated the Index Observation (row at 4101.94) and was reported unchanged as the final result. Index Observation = 56.4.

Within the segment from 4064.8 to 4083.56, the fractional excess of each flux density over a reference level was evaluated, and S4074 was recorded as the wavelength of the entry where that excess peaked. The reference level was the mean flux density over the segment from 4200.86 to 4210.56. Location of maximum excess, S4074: 4069.01 angstrom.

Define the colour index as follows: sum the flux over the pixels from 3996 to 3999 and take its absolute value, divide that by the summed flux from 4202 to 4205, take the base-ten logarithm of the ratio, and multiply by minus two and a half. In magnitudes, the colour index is 0.10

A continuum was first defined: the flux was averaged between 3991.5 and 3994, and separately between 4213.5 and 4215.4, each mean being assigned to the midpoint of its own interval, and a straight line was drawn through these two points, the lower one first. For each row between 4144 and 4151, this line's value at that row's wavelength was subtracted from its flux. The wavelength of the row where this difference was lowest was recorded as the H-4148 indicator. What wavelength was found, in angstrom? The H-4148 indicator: 4144.66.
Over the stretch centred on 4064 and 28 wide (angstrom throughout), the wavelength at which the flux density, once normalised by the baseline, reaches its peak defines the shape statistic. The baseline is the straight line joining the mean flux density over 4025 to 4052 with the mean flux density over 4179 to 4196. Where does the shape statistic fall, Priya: 4069.01 angstrom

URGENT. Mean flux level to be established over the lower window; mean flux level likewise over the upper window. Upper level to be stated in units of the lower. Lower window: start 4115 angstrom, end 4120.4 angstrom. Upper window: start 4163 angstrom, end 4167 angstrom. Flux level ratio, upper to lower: 1.00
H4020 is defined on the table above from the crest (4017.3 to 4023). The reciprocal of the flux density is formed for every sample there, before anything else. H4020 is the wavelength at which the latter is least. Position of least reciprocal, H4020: 4022.44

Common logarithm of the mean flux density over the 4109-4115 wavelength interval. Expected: 2.02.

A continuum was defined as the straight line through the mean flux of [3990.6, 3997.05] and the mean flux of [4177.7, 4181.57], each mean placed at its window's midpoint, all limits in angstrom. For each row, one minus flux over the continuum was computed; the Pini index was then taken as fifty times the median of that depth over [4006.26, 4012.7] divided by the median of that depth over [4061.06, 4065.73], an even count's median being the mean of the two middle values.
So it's -32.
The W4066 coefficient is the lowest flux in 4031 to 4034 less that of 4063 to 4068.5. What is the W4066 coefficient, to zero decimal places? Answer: 17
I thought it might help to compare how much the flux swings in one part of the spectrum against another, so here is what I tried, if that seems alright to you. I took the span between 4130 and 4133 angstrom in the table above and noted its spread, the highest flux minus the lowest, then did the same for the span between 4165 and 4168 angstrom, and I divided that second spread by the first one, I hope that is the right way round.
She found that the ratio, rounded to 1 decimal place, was 1.5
